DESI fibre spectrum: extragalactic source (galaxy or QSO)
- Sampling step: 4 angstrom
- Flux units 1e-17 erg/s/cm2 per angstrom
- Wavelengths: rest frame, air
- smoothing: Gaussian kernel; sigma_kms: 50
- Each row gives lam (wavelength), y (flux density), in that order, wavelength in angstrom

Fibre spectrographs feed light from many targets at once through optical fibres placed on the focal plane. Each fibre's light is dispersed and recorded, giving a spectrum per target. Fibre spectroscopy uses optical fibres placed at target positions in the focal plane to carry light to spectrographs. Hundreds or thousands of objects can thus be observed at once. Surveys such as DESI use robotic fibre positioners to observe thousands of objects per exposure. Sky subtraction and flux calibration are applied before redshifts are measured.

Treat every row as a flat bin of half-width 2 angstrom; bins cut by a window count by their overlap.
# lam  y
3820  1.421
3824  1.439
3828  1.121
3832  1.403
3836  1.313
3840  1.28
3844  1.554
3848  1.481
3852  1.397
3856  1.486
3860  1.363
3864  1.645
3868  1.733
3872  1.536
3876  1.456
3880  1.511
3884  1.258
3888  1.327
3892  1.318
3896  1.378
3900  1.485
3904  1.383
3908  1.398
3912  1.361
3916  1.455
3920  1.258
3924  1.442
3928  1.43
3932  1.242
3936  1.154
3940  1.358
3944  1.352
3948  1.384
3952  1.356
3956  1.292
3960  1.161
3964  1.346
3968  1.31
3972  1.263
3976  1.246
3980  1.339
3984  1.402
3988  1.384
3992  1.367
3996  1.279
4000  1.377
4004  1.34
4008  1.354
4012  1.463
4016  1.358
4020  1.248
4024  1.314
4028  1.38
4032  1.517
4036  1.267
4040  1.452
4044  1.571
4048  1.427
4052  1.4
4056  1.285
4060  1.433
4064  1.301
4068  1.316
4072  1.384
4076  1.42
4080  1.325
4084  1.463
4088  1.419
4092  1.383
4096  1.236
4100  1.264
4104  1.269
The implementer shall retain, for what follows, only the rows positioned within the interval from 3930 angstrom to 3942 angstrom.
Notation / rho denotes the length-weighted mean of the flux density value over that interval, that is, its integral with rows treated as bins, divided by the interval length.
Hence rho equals 1.25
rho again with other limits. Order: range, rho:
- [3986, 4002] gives 1.35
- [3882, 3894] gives 1.30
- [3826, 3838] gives 1.28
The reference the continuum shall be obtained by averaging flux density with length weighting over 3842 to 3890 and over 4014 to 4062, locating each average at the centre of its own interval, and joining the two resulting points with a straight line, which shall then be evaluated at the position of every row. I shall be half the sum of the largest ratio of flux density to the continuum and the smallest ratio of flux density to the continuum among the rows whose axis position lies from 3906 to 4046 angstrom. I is 0.97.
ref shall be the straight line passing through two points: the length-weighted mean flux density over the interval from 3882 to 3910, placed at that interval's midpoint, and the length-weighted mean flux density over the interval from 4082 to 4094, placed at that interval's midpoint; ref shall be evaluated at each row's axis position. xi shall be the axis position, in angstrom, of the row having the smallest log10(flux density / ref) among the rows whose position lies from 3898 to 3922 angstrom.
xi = 3920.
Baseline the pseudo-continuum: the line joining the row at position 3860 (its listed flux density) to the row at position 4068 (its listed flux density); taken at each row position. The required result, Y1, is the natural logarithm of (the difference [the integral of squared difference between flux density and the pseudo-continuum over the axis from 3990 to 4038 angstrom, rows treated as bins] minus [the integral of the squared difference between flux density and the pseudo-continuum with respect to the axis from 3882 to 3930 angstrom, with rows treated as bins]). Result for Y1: -3.5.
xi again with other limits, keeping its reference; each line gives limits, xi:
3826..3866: 3828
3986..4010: 3996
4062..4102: 4096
